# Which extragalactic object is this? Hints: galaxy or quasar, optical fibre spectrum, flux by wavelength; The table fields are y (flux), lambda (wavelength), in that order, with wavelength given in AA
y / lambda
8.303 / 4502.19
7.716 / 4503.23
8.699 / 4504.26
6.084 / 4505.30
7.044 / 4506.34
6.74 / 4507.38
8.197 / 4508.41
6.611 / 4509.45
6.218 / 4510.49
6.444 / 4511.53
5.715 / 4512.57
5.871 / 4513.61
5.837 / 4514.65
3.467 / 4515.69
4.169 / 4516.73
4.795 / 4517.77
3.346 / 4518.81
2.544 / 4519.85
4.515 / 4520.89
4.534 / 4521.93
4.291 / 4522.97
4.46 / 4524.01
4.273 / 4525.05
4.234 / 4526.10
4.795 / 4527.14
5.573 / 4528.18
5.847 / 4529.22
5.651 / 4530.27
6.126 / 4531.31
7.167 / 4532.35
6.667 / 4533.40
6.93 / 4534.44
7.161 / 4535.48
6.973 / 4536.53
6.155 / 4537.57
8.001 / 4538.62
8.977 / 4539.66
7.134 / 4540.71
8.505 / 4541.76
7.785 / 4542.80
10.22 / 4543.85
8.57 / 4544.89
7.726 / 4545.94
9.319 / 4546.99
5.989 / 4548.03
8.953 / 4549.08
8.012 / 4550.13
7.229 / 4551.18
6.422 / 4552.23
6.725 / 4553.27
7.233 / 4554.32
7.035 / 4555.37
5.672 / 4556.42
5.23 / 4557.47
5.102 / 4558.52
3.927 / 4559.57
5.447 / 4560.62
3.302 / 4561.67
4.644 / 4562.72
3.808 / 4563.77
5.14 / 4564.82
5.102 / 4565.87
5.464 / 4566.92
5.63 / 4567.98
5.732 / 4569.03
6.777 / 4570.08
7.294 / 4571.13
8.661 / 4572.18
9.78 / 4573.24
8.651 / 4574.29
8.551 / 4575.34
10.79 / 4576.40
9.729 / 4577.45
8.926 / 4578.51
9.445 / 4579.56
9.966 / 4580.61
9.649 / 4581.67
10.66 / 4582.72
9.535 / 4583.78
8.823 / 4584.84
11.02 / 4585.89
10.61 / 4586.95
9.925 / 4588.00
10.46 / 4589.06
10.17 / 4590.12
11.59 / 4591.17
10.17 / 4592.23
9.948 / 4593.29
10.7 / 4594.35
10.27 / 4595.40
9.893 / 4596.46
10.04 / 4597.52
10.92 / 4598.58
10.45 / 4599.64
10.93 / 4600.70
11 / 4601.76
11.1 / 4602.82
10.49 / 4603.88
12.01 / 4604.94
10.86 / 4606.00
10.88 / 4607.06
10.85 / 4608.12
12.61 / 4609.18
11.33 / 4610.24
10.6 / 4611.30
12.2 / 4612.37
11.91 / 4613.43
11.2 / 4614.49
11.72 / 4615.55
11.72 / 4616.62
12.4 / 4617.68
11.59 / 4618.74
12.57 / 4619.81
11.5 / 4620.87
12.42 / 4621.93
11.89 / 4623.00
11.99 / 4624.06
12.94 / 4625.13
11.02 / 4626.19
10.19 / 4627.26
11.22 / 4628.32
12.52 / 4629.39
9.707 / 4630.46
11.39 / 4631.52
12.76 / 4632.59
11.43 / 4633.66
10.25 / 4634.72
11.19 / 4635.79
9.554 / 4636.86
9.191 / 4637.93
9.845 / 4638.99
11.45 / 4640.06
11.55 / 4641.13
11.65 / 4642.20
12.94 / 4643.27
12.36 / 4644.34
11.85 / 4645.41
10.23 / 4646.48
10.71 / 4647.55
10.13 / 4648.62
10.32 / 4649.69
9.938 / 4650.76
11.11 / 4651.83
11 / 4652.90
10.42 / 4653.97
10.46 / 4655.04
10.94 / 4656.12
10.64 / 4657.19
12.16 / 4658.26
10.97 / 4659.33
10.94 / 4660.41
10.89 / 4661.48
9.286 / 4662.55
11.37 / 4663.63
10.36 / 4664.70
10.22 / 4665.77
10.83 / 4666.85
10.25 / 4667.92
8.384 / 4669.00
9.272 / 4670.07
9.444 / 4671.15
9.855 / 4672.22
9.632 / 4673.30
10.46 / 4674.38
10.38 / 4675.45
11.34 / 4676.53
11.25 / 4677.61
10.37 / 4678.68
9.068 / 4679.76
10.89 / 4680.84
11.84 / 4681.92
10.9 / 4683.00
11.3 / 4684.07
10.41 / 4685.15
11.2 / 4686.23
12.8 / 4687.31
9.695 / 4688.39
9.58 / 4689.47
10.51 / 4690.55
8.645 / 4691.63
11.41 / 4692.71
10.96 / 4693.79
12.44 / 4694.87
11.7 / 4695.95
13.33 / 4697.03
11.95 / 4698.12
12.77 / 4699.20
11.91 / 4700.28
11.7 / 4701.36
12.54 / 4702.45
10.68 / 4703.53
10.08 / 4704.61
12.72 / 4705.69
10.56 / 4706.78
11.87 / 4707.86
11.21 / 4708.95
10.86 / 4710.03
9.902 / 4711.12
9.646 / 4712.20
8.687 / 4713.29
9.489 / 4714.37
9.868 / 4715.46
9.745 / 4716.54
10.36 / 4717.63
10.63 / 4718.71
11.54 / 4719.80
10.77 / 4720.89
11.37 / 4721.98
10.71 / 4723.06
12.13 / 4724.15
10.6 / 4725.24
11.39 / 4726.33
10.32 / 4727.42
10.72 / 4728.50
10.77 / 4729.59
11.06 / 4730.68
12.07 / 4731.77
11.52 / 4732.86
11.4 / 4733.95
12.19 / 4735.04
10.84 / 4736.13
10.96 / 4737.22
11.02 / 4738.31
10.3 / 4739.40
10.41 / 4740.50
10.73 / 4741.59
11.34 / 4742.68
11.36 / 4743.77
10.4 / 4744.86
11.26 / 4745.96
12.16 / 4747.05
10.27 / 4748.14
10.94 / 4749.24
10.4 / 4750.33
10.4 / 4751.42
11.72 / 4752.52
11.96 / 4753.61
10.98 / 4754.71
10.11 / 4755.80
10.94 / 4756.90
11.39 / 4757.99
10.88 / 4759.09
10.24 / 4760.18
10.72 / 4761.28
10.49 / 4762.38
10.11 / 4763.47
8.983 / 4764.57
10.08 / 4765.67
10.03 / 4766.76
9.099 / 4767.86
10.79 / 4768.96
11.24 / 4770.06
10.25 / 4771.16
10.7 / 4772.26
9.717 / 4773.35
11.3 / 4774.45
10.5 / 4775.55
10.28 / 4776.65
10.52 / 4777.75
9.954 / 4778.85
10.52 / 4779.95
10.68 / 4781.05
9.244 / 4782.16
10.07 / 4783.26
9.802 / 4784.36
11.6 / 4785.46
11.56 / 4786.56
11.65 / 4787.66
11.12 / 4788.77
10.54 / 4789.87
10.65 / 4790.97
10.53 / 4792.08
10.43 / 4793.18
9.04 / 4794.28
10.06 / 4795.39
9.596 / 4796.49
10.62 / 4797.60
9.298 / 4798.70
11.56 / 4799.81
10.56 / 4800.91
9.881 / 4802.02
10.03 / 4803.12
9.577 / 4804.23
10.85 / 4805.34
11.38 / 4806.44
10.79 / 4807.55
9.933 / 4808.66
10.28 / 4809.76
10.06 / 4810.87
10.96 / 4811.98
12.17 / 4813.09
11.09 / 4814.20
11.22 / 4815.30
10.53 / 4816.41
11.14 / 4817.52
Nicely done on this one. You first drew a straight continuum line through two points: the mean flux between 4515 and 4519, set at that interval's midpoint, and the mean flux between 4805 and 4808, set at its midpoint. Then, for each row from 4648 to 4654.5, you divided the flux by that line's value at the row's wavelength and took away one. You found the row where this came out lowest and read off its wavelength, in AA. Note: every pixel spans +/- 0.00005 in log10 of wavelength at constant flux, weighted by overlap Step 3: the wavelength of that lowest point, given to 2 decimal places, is 4650.76 AA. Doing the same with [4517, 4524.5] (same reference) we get 4519.85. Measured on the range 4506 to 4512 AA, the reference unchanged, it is 4510.49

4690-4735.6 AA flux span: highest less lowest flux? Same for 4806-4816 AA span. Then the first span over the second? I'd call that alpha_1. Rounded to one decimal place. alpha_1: 2.1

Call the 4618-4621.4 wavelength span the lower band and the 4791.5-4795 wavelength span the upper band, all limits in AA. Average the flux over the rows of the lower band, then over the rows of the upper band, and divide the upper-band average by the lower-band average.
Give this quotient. 0.84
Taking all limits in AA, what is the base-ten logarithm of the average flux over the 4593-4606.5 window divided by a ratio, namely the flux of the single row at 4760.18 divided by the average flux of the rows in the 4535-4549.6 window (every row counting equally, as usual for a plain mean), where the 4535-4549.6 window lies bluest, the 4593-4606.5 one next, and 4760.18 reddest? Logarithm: 0.92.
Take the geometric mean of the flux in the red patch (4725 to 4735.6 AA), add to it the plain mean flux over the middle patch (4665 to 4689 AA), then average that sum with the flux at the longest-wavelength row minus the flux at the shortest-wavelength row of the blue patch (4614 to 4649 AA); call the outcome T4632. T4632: 10.3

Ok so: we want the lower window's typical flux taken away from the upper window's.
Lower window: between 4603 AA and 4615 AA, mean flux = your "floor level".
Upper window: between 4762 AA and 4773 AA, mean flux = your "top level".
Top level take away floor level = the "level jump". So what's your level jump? -1.2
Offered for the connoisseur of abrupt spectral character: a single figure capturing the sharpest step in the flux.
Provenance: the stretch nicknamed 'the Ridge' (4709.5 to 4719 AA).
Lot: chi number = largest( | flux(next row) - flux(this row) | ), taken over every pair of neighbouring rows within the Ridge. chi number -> 1.0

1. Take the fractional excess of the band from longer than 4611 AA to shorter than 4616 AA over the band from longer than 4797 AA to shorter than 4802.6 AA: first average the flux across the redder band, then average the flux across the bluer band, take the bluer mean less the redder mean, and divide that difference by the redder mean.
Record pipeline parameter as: 0.11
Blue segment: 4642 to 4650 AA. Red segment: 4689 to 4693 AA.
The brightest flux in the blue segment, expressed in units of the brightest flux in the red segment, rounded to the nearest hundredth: 1.13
